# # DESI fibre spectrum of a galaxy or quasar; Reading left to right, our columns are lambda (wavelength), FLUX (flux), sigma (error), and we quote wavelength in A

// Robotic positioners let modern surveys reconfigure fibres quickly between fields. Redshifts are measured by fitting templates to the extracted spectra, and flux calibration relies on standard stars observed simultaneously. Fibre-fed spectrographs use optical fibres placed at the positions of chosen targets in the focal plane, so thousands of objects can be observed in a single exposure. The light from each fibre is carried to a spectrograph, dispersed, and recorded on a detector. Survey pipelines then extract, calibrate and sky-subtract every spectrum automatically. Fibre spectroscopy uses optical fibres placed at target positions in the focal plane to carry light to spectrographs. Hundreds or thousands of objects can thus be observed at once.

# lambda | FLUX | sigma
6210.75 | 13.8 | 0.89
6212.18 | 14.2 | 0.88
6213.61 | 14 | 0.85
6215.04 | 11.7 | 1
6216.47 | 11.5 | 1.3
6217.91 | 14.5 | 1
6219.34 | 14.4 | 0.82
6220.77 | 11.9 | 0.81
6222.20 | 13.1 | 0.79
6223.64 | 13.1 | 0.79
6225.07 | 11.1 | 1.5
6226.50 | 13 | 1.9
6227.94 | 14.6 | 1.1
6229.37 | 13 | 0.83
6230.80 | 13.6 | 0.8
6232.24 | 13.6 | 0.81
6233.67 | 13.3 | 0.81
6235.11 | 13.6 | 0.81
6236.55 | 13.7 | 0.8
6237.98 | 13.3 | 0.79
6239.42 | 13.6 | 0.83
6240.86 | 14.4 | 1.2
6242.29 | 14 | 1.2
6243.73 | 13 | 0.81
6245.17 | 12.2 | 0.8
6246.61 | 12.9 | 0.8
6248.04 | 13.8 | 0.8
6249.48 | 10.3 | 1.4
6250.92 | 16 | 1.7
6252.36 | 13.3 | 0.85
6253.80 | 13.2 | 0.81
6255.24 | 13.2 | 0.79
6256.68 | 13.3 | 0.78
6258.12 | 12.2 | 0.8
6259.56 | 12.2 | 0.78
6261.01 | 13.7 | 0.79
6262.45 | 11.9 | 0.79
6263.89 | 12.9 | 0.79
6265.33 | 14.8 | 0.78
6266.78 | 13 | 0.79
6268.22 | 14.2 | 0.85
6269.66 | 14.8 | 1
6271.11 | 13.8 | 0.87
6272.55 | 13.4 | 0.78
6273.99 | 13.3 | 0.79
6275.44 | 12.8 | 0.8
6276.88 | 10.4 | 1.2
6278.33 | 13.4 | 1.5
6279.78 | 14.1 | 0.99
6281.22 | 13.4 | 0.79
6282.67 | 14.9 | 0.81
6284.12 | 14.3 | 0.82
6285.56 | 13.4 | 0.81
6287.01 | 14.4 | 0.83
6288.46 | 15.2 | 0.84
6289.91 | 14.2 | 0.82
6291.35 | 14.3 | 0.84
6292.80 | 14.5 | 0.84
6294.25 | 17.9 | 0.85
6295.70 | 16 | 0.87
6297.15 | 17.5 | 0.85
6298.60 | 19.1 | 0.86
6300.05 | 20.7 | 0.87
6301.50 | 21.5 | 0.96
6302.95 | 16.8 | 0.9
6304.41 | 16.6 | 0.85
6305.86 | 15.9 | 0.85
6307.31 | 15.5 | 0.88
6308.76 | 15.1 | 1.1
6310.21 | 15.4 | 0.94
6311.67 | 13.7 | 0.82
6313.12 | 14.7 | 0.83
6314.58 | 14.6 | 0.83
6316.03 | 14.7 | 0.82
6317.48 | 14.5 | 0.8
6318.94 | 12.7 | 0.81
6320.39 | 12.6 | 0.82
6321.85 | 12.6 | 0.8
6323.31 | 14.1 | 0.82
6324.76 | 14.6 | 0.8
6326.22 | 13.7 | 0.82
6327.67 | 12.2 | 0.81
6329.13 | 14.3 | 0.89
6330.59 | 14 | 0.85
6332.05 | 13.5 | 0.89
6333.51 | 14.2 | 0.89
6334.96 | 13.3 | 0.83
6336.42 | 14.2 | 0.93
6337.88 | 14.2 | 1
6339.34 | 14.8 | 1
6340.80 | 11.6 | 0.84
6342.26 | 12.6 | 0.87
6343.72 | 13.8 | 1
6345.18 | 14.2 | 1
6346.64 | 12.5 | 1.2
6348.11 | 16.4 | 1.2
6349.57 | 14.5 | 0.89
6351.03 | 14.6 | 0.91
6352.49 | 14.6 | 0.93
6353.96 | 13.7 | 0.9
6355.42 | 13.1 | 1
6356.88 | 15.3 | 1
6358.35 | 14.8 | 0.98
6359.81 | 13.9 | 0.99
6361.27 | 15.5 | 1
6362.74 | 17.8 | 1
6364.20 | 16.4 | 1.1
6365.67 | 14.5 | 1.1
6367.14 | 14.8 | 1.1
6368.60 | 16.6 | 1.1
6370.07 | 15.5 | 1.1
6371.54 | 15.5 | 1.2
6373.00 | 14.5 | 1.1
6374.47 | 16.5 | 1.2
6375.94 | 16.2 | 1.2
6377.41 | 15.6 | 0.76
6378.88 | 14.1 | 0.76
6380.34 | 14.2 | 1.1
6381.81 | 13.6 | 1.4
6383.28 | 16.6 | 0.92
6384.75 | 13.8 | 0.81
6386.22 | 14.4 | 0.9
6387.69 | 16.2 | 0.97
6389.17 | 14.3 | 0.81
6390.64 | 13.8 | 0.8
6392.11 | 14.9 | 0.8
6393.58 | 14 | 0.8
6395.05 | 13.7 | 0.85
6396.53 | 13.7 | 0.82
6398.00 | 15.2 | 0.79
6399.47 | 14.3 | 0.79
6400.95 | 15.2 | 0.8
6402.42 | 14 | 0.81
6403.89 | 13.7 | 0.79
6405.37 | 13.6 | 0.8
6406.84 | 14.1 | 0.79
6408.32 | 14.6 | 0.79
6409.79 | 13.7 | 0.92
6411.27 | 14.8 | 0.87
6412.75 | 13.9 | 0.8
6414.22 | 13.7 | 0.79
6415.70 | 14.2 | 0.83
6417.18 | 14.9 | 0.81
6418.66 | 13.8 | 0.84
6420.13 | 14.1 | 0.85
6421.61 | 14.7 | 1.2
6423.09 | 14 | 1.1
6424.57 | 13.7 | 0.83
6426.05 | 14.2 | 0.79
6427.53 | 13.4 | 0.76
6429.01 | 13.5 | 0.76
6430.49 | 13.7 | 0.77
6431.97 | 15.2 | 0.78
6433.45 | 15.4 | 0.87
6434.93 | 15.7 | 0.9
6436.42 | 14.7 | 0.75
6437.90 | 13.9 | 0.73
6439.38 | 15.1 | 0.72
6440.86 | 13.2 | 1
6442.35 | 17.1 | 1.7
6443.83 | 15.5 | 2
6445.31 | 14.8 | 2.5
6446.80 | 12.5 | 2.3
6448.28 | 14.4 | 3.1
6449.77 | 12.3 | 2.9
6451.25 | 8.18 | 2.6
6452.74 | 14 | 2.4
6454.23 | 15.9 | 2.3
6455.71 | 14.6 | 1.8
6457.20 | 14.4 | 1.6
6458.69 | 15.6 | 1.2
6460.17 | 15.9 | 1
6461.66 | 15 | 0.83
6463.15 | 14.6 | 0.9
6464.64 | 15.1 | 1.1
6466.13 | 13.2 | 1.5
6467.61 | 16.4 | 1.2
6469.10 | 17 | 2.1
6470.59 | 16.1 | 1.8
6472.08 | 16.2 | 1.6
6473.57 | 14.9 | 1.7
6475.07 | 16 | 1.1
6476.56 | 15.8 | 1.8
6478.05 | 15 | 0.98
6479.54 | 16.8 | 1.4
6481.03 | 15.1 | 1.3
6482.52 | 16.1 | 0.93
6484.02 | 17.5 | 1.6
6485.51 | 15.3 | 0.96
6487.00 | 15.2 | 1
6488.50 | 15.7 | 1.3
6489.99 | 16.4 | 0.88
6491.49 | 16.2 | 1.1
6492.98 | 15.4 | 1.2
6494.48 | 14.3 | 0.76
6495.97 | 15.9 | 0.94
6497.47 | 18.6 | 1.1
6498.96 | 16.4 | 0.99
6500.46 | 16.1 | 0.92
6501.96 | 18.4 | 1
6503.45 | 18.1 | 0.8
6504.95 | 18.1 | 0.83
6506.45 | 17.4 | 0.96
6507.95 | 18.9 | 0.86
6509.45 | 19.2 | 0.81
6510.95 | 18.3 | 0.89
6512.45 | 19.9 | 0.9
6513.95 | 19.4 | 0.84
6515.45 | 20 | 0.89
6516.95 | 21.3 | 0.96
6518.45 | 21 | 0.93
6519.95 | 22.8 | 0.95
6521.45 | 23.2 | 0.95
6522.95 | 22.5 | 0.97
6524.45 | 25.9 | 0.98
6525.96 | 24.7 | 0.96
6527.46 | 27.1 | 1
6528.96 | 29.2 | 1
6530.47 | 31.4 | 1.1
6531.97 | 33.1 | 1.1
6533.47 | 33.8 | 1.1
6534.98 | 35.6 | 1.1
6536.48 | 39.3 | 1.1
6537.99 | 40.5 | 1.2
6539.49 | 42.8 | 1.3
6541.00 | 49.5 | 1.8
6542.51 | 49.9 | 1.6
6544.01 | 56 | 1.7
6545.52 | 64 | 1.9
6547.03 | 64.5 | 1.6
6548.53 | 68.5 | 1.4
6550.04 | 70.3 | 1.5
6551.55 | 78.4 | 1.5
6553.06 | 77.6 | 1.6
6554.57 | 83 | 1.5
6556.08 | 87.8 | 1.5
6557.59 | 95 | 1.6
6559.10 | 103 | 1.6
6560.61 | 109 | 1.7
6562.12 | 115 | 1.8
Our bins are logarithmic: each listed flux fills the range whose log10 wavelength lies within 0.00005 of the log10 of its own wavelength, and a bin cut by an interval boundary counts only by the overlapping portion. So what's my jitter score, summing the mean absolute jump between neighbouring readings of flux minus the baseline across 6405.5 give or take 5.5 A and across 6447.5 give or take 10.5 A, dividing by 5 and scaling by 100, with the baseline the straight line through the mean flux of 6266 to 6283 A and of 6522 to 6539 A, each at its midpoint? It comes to 57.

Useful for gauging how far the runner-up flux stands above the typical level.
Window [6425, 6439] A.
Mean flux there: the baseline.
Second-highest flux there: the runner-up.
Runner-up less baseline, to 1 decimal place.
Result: 1.0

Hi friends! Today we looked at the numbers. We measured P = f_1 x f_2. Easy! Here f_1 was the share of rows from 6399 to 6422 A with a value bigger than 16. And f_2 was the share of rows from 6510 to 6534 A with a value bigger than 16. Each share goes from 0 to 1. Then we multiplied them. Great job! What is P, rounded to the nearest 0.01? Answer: 0.00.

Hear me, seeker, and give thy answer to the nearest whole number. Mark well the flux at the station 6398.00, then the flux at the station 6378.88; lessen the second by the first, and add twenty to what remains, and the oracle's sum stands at 19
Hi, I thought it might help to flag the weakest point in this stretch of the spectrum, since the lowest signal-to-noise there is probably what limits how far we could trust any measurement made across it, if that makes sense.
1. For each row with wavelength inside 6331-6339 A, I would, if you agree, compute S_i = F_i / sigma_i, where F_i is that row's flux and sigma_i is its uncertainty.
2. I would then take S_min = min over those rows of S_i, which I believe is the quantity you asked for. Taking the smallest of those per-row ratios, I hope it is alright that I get 14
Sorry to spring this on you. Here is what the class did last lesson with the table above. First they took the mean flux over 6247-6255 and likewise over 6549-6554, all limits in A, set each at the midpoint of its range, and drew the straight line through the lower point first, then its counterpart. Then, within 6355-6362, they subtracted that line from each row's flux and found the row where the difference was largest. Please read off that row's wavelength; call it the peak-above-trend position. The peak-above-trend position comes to 6356.88 A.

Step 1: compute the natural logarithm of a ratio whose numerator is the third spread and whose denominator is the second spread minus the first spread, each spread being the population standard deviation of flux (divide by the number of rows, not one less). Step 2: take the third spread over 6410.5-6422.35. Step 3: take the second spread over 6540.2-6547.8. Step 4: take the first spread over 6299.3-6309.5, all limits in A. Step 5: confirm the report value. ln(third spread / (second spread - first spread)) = -2.2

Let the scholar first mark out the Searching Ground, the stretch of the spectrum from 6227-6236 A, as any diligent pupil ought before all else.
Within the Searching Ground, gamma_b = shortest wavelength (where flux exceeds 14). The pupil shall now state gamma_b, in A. 6227.94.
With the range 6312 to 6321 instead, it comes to 6313.12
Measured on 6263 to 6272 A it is 6265.33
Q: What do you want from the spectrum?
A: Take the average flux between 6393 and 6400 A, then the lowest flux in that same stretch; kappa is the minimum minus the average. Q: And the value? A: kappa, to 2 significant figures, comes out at -0.48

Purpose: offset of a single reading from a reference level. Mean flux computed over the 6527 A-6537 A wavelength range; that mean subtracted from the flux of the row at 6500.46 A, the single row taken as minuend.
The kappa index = -17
